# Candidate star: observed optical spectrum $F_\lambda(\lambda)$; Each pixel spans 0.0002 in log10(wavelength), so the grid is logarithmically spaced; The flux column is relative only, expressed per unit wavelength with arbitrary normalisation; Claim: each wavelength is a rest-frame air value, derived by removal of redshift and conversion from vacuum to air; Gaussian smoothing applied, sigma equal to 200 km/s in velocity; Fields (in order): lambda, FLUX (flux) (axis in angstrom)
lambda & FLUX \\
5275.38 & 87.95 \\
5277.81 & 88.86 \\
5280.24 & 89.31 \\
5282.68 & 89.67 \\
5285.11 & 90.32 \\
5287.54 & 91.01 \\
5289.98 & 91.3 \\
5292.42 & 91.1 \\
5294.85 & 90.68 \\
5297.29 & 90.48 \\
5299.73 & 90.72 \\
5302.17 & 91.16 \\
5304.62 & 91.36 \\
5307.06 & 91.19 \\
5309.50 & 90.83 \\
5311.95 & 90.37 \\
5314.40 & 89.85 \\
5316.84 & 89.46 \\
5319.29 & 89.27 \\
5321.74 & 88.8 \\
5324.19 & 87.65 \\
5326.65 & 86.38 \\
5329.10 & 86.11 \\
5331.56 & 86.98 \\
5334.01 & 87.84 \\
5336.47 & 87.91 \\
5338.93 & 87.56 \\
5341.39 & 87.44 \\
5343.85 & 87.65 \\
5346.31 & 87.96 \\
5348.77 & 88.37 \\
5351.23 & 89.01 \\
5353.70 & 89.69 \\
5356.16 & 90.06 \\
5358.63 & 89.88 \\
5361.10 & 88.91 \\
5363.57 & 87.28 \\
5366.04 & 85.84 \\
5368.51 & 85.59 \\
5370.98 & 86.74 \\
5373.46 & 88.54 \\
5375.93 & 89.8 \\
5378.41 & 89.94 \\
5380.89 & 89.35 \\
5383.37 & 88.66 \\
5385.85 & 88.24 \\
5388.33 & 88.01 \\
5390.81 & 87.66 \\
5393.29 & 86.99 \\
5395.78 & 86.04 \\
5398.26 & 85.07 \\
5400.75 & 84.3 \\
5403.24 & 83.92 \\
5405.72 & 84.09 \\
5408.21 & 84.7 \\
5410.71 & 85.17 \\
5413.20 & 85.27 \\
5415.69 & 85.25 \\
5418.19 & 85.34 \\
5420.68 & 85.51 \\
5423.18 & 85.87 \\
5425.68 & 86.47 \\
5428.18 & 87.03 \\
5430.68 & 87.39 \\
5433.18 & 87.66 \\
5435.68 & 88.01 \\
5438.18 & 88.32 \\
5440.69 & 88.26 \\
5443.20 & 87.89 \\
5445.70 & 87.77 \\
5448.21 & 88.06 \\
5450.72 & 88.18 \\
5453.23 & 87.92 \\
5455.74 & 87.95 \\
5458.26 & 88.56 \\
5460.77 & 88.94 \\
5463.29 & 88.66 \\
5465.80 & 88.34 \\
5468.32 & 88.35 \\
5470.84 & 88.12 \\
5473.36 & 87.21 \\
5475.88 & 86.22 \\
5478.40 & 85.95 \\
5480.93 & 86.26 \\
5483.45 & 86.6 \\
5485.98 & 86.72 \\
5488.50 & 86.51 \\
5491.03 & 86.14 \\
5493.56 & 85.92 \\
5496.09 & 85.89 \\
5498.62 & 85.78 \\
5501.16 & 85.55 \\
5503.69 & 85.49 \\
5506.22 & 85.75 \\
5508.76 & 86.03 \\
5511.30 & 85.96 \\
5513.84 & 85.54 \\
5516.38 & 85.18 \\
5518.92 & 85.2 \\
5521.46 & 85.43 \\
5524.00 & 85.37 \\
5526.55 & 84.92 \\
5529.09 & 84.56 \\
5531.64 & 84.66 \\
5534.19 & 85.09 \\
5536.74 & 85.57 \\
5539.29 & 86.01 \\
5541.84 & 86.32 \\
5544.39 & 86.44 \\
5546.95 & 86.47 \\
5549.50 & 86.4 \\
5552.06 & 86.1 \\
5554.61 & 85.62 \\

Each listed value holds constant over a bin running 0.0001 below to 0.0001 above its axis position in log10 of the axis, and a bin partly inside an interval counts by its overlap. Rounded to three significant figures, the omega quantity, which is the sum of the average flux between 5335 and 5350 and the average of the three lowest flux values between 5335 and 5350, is 175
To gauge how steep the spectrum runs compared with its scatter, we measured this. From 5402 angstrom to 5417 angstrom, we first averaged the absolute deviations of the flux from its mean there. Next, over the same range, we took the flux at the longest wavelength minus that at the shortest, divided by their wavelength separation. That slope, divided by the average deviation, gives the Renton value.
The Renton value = 0.22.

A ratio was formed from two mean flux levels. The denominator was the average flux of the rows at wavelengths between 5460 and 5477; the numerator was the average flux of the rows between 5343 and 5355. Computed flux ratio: 1.01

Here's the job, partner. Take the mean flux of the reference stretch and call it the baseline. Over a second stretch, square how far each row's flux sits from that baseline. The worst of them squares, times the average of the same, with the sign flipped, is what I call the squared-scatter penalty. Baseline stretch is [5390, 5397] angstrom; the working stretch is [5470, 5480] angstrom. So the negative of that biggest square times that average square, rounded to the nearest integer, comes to -1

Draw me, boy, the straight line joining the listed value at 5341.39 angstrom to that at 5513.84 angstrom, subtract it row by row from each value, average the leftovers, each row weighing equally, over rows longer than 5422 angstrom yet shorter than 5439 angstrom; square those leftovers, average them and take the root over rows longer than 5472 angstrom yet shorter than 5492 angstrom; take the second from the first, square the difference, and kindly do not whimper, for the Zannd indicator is 0.0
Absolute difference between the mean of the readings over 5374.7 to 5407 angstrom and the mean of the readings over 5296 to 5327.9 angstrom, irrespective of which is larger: 2.7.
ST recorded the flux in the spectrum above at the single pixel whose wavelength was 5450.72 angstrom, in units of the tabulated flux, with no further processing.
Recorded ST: 88.18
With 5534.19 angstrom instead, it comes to 85.09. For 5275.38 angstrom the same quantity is 87.95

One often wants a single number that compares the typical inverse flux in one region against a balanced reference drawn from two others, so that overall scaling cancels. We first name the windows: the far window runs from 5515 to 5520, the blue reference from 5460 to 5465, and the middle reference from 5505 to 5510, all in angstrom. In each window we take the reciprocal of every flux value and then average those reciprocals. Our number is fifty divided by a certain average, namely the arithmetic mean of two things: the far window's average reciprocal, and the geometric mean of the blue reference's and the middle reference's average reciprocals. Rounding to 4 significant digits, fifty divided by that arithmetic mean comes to 4312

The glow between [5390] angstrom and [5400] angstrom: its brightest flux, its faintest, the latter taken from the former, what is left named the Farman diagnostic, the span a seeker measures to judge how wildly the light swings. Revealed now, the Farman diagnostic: 2.6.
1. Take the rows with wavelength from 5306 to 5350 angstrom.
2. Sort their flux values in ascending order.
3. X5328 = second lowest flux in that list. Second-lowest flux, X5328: 86.38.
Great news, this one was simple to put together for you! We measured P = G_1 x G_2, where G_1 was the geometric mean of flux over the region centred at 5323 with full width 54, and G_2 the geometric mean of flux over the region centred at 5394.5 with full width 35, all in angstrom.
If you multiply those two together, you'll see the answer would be 7692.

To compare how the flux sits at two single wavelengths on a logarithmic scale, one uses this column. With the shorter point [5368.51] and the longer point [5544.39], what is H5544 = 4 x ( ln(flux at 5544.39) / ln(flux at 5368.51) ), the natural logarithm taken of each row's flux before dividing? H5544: 4.01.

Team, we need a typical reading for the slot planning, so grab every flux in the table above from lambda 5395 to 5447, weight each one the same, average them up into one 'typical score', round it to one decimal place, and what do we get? 86.2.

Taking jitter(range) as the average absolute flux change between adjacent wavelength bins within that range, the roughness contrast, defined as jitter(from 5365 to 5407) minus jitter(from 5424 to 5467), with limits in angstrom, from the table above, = 0.4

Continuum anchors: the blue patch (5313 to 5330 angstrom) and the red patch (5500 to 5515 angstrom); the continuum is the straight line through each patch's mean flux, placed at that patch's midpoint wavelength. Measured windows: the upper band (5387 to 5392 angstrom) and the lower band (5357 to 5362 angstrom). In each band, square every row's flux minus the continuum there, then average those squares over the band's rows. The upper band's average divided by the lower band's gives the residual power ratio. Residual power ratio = 0.1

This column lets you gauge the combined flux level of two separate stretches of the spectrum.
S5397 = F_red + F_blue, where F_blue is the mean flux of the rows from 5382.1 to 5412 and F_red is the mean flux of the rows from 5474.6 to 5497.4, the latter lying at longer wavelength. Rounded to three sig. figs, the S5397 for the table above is 172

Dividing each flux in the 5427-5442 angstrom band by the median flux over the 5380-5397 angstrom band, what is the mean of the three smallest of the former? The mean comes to 0.99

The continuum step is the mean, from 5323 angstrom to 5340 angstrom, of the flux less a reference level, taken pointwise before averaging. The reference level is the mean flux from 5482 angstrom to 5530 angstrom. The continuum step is 1.5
